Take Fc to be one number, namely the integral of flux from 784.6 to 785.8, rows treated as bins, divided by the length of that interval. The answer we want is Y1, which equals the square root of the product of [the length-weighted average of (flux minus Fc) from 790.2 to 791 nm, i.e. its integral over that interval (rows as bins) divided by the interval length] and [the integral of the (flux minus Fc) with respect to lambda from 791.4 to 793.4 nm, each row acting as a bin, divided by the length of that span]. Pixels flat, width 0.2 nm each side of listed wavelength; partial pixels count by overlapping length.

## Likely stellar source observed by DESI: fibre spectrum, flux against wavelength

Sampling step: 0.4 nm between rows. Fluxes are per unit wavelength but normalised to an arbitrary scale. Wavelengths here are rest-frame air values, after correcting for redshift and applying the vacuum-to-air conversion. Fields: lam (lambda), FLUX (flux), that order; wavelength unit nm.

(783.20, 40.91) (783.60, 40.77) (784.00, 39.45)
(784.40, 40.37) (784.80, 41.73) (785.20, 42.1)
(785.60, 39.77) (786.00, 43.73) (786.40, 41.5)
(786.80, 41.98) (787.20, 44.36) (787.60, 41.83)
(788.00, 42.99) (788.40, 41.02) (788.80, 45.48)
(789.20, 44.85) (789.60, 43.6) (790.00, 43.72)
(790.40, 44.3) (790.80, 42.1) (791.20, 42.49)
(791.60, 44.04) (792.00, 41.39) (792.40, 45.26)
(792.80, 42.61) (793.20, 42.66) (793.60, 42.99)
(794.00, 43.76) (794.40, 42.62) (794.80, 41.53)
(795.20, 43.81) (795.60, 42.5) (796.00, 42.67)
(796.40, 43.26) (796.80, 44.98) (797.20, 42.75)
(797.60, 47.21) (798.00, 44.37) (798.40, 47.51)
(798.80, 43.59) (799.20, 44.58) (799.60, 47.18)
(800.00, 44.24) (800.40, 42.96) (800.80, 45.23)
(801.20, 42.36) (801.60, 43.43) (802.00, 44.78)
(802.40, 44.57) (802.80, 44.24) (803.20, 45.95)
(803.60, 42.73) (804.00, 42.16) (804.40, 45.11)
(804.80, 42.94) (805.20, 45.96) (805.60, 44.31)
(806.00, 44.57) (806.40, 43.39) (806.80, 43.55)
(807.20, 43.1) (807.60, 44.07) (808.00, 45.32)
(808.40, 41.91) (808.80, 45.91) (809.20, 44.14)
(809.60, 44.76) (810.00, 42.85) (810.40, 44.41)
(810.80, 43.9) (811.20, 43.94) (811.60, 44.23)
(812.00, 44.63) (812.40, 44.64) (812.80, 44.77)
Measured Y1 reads 2.0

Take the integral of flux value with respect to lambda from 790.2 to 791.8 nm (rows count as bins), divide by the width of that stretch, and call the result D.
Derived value 43.2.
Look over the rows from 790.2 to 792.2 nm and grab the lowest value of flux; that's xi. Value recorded 41.39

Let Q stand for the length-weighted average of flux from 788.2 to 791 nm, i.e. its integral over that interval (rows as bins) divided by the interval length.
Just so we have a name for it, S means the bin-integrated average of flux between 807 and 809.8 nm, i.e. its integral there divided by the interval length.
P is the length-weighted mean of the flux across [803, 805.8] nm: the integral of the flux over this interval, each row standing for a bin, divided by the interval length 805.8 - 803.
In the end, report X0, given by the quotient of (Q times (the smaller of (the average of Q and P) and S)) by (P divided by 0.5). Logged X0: 21.6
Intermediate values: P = 44.2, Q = 43.6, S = 44.2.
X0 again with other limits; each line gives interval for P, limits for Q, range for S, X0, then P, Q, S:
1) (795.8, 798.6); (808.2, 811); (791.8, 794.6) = 21.2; 44.7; 44.0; 43.0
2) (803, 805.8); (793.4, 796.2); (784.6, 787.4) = 20.5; 44.2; 42.8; 42.2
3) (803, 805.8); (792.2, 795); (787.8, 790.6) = 21.3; 44.2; 43.1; 43.7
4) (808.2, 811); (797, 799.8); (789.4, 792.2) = 22.2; 44.0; 45.3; 43.1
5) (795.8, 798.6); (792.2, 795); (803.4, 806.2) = 21.1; 44.7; 43.1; 44.0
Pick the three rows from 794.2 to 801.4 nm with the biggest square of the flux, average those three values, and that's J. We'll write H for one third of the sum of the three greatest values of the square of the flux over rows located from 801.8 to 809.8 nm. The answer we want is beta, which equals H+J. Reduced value 4348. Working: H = 2110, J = 2237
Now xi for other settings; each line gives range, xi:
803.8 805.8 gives 42.16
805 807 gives 43.39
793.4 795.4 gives 41.53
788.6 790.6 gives 43.6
